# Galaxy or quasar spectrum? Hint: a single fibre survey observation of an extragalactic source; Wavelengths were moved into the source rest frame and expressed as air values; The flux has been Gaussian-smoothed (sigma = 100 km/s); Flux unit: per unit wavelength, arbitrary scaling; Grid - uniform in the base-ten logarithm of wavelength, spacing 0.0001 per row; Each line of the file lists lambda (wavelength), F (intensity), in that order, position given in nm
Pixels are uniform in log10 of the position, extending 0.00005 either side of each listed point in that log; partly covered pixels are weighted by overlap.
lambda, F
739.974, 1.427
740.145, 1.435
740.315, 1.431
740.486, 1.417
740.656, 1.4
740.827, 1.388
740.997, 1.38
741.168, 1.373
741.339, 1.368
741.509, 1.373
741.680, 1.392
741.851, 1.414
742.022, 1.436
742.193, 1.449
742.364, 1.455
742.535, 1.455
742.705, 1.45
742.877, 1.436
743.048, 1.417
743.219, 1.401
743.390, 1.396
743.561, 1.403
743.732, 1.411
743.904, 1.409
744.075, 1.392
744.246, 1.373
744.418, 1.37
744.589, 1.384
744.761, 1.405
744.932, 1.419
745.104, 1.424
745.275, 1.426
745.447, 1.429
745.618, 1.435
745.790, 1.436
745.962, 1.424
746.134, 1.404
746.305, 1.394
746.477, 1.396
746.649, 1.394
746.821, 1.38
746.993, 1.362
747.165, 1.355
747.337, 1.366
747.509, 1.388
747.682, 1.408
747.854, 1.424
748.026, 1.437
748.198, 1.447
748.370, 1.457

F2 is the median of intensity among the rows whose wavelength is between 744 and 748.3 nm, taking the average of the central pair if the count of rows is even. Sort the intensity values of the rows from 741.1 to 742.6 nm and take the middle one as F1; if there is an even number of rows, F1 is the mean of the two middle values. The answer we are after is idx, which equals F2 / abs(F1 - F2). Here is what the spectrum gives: 140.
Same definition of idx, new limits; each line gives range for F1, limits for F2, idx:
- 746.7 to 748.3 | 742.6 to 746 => 54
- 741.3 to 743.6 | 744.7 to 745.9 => 136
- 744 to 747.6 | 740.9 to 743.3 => 66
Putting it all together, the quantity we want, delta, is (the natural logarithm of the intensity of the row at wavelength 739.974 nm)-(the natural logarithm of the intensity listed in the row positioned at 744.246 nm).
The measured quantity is 0.04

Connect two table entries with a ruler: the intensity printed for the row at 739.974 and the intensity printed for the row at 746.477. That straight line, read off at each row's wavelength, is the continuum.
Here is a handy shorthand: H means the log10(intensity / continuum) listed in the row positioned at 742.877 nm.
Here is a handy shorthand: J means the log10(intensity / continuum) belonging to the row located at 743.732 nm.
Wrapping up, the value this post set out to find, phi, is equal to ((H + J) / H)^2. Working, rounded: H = 0.007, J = 0.001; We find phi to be 1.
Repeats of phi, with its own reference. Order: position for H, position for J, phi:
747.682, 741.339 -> 4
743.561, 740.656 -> 20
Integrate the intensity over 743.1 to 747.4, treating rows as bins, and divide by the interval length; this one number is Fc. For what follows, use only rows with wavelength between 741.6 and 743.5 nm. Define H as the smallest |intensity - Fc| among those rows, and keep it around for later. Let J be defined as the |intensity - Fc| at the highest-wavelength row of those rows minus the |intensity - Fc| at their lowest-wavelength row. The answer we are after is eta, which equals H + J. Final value -0.003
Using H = 0.0010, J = -0.004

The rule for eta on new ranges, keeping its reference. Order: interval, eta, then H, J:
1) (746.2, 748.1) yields 0.035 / 0.0040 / 0.031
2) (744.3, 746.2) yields -0.022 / 0.0040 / -0.026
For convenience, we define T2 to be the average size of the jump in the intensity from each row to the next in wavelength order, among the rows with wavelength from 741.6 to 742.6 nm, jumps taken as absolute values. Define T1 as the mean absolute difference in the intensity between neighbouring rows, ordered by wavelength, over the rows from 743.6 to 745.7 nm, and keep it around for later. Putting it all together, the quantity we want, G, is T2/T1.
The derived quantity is 1.3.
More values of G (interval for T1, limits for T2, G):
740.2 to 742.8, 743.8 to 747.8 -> 1.0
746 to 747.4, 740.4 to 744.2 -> 1.2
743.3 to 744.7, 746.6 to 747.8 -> 1.5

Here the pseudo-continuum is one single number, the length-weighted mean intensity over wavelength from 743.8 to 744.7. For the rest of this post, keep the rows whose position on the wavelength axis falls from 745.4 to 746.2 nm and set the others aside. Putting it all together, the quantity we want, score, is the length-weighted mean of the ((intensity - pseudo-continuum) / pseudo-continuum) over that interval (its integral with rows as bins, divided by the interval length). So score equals 0.03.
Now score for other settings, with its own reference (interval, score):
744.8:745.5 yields 0.03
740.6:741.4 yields 0.00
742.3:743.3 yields 0.04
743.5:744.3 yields 0.01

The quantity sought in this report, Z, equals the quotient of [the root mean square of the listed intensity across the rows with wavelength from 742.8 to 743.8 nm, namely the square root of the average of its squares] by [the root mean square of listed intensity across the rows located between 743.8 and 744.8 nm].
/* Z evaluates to 1.016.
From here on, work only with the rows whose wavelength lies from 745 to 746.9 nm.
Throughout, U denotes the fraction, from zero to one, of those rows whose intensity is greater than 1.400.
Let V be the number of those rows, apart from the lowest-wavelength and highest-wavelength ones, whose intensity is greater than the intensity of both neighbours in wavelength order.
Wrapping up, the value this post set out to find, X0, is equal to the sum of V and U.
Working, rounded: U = 0.64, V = 2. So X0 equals 2.64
